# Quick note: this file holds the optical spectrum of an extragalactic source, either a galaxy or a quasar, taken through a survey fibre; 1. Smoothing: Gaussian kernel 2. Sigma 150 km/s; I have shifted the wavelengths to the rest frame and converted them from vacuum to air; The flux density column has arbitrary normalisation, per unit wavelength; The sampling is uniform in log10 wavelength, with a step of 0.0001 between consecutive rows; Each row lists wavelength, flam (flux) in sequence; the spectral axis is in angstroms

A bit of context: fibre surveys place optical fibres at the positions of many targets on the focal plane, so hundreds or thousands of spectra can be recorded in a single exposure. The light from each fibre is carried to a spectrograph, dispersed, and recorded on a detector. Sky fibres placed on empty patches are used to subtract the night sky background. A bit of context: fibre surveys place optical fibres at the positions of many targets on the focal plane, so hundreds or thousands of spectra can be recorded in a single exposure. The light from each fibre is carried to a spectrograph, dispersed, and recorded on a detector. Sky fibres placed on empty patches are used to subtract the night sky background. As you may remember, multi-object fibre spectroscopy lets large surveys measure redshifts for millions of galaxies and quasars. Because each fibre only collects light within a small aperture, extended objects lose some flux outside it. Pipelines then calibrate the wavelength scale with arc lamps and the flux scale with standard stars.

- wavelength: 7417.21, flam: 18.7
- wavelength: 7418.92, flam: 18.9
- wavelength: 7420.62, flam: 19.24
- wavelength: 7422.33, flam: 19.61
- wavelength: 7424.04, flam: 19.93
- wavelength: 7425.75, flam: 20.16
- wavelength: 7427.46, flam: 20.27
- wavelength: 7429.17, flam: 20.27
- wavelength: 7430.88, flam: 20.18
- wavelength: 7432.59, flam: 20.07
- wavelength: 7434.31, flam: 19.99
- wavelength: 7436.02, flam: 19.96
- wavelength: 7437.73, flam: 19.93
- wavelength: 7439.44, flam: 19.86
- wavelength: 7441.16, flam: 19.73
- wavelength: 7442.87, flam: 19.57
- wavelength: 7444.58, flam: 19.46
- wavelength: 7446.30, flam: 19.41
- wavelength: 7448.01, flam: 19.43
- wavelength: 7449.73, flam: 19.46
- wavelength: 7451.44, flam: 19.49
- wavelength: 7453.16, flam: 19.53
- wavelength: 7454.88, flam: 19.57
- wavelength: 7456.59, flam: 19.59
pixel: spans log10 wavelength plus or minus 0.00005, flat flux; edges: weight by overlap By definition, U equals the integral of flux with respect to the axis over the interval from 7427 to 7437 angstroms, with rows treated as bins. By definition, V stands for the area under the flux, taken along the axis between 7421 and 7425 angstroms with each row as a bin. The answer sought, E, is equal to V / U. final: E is 0.4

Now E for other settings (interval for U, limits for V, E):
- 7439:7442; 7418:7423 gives 1.6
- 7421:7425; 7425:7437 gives 3.1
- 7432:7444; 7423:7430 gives 0.6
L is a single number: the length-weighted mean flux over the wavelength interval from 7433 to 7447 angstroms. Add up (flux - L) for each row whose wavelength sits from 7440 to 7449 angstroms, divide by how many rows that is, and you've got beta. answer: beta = -0.22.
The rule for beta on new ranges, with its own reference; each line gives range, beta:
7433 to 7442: 0.15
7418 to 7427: -0.18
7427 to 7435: 0.41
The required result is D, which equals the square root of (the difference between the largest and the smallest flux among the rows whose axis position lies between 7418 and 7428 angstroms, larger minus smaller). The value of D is 1.2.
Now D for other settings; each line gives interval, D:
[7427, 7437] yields 0.6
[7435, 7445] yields 0.7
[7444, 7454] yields 0.3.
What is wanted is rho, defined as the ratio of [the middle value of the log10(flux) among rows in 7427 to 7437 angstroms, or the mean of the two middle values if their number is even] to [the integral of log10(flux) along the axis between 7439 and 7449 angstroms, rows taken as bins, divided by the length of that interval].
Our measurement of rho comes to 1.01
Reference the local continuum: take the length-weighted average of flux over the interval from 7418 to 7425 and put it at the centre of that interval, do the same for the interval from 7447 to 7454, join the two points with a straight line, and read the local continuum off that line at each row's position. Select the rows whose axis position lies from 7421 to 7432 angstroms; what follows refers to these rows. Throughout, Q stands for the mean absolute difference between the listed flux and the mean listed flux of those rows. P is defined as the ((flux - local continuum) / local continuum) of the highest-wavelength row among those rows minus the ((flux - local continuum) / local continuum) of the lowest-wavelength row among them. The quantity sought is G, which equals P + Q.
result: 0.23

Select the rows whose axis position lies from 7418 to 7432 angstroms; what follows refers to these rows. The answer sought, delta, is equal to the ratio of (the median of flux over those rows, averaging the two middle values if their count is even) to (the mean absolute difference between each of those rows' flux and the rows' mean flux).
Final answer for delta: 47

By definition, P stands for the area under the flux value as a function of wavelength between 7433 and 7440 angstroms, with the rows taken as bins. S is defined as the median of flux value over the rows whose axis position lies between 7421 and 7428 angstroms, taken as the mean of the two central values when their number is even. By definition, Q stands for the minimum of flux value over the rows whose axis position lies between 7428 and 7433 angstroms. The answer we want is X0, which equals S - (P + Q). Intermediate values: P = 140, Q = 20.07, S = 20.0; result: -140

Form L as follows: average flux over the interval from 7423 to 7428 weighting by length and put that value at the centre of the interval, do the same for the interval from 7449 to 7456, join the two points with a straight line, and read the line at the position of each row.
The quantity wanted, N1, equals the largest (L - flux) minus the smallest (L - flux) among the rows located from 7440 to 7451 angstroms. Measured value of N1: 0.21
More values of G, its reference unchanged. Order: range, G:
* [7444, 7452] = 0.03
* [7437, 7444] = 0.10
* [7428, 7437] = 0.09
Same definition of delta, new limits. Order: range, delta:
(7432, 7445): 113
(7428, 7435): 206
